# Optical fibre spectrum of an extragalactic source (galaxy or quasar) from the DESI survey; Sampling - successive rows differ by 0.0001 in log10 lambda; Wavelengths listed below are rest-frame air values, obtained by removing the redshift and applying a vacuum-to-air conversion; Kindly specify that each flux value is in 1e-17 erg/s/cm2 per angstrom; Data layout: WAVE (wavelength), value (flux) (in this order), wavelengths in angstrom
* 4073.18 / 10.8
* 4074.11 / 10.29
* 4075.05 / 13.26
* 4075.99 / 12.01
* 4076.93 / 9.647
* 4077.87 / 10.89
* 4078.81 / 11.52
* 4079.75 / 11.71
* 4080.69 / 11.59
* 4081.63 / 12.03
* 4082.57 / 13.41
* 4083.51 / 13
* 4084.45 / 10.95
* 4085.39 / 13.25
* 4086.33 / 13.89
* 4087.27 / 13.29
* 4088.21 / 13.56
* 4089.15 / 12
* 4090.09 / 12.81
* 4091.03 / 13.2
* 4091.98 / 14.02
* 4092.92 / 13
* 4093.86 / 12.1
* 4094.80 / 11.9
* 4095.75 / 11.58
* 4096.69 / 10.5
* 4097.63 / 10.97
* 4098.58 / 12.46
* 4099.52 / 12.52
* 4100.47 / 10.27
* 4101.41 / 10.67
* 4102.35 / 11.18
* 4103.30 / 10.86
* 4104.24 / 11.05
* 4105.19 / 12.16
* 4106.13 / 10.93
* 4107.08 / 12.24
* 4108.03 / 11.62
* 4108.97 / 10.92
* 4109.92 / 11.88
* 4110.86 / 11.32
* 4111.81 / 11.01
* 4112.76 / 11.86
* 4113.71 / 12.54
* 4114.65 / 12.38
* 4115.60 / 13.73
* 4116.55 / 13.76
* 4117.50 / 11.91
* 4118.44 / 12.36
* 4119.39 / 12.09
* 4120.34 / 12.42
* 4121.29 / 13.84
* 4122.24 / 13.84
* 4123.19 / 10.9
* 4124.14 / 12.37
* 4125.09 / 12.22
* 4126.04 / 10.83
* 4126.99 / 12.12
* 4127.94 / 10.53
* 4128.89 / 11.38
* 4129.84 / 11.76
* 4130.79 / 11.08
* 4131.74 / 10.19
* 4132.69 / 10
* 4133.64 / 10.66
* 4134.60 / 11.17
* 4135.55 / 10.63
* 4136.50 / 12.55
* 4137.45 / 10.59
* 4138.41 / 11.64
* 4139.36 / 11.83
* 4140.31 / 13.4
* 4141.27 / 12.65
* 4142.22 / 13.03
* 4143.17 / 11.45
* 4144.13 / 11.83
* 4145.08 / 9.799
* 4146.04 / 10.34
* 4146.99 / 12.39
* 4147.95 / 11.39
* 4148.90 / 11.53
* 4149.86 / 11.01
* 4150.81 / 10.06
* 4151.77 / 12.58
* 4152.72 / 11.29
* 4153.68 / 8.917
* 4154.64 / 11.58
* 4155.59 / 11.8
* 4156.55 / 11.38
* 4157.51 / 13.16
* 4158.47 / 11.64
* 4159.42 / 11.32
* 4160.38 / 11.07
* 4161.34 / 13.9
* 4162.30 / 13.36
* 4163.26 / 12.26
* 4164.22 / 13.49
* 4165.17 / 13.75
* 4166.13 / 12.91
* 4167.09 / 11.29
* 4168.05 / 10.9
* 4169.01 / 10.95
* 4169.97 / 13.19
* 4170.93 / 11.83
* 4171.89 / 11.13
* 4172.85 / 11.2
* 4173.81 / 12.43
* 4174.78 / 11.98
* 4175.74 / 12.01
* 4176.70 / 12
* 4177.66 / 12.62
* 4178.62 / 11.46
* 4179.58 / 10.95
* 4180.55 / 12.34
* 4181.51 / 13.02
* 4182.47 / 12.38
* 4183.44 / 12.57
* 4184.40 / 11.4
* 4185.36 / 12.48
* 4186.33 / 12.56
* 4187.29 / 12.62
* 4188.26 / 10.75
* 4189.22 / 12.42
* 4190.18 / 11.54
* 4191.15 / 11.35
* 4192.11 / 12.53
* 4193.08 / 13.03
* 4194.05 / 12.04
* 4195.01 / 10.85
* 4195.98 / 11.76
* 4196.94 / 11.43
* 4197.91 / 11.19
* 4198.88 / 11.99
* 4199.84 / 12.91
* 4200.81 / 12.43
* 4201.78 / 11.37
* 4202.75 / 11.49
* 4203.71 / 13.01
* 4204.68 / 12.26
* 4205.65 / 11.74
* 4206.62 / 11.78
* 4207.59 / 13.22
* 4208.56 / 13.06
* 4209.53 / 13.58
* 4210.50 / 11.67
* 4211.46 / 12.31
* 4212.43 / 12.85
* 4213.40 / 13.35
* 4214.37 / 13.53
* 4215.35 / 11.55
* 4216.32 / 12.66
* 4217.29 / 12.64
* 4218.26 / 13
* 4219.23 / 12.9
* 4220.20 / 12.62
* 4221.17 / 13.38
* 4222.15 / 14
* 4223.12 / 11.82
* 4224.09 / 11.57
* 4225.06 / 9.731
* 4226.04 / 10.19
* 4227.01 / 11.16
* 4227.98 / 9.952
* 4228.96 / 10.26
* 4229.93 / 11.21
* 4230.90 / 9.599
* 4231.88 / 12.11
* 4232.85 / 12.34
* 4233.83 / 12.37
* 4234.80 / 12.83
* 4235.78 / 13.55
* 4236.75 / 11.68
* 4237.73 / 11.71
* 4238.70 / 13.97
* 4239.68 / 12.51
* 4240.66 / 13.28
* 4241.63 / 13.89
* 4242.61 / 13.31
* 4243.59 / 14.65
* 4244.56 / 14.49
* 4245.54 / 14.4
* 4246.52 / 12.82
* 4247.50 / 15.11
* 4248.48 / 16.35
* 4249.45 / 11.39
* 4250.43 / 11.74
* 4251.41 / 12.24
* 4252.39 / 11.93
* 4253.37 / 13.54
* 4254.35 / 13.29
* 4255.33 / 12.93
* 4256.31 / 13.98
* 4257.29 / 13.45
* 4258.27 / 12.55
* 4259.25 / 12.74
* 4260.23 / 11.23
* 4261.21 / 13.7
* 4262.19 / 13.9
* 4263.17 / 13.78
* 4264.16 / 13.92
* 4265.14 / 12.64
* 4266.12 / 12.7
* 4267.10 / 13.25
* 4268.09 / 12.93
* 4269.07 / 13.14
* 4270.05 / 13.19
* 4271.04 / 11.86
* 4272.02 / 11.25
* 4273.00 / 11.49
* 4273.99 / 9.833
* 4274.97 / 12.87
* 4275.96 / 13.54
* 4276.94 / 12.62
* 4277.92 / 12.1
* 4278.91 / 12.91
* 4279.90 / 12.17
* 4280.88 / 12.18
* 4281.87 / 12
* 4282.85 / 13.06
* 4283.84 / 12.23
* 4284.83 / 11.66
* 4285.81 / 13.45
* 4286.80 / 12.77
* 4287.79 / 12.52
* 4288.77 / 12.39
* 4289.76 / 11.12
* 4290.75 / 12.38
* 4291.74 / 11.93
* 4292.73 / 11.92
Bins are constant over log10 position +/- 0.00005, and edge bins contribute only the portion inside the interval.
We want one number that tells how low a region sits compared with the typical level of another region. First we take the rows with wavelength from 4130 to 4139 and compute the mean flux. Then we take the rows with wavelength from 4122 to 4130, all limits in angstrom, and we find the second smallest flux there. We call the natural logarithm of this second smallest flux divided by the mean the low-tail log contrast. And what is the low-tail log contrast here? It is -0.01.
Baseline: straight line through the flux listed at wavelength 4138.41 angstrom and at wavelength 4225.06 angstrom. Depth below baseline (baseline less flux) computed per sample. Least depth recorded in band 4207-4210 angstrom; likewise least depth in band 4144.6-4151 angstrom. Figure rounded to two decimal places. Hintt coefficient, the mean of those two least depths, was -2.22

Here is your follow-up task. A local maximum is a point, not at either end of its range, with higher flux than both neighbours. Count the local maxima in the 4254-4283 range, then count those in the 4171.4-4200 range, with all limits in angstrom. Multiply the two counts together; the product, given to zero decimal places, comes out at 90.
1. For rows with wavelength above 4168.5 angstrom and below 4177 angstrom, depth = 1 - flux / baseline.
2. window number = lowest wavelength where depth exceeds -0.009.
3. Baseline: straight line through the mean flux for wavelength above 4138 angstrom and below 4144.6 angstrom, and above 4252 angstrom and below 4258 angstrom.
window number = 4169.01 angstrom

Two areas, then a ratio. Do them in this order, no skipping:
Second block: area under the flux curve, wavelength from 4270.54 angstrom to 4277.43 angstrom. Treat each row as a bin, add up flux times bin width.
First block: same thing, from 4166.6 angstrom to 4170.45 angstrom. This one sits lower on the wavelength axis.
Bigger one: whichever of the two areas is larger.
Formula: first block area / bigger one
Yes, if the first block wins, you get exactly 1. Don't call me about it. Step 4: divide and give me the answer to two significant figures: 0.54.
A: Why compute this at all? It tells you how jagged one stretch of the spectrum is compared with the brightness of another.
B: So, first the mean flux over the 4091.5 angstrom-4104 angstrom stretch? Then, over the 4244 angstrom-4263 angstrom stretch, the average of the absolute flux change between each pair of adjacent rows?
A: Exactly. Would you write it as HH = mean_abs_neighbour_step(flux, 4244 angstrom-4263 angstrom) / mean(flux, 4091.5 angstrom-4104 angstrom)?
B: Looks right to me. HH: 0.10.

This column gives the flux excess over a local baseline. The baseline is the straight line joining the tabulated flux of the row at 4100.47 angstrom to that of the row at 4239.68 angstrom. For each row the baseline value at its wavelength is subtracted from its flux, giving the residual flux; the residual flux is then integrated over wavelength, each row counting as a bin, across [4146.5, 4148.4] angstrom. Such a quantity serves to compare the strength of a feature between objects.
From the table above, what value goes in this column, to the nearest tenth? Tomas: 1.6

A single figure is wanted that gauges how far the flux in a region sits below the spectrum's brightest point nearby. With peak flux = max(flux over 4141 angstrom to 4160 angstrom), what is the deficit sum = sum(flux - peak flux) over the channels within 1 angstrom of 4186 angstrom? -1.3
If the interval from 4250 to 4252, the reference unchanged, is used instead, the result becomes -2.3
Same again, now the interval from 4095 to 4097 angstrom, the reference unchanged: -4.2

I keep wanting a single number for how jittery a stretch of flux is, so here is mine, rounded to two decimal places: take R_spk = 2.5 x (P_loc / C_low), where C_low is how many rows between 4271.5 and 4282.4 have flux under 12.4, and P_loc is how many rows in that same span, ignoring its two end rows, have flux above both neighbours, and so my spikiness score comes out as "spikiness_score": 1.43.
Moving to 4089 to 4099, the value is 0.42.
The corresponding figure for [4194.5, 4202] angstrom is 0.83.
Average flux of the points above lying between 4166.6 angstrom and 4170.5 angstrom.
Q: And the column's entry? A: 11.6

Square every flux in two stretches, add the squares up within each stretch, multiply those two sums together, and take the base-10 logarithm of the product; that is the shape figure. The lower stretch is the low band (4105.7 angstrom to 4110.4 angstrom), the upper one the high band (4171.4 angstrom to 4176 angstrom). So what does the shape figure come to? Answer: 5.66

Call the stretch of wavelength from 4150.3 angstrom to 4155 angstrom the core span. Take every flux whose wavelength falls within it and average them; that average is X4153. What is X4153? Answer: 10.9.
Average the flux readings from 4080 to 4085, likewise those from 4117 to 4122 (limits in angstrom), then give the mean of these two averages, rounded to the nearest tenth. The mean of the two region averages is 12.4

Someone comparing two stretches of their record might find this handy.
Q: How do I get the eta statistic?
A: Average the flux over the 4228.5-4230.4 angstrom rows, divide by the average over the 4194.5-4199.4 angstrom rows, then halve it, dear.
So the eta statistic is 0.469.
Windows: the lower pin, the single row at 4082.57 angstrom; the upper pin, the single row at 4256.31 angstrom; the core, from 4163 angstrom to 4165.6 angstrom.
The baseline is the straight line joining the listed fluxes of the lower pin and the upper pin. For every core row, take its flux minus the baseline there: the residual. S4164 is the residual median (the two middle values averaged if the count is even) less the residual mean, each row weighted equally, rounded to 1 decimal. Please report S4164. 0.3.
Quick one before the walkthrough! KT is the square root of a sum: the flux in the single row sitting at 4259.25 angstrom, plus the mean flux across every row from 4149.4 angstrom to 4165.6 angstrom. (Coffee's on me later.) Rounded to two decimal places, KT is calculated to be 4.97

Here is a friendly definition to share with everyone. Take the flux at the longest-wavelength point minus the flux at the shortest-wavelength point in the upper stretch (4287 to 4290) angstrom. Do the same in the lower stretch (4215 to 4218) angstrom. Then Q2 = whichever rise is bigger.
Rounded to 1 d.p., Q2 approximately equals 1.1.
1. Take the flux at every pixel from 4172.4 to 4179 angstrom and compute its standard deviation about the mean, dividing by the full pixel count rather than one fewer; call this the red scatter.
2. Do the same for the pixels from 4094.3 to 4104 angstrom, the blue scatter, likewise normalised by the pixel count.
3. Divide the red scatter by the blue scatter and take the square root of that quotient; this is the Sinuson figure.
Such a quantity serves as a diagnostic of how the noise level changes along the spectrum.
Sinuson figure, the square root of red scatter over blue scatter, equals 0.78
